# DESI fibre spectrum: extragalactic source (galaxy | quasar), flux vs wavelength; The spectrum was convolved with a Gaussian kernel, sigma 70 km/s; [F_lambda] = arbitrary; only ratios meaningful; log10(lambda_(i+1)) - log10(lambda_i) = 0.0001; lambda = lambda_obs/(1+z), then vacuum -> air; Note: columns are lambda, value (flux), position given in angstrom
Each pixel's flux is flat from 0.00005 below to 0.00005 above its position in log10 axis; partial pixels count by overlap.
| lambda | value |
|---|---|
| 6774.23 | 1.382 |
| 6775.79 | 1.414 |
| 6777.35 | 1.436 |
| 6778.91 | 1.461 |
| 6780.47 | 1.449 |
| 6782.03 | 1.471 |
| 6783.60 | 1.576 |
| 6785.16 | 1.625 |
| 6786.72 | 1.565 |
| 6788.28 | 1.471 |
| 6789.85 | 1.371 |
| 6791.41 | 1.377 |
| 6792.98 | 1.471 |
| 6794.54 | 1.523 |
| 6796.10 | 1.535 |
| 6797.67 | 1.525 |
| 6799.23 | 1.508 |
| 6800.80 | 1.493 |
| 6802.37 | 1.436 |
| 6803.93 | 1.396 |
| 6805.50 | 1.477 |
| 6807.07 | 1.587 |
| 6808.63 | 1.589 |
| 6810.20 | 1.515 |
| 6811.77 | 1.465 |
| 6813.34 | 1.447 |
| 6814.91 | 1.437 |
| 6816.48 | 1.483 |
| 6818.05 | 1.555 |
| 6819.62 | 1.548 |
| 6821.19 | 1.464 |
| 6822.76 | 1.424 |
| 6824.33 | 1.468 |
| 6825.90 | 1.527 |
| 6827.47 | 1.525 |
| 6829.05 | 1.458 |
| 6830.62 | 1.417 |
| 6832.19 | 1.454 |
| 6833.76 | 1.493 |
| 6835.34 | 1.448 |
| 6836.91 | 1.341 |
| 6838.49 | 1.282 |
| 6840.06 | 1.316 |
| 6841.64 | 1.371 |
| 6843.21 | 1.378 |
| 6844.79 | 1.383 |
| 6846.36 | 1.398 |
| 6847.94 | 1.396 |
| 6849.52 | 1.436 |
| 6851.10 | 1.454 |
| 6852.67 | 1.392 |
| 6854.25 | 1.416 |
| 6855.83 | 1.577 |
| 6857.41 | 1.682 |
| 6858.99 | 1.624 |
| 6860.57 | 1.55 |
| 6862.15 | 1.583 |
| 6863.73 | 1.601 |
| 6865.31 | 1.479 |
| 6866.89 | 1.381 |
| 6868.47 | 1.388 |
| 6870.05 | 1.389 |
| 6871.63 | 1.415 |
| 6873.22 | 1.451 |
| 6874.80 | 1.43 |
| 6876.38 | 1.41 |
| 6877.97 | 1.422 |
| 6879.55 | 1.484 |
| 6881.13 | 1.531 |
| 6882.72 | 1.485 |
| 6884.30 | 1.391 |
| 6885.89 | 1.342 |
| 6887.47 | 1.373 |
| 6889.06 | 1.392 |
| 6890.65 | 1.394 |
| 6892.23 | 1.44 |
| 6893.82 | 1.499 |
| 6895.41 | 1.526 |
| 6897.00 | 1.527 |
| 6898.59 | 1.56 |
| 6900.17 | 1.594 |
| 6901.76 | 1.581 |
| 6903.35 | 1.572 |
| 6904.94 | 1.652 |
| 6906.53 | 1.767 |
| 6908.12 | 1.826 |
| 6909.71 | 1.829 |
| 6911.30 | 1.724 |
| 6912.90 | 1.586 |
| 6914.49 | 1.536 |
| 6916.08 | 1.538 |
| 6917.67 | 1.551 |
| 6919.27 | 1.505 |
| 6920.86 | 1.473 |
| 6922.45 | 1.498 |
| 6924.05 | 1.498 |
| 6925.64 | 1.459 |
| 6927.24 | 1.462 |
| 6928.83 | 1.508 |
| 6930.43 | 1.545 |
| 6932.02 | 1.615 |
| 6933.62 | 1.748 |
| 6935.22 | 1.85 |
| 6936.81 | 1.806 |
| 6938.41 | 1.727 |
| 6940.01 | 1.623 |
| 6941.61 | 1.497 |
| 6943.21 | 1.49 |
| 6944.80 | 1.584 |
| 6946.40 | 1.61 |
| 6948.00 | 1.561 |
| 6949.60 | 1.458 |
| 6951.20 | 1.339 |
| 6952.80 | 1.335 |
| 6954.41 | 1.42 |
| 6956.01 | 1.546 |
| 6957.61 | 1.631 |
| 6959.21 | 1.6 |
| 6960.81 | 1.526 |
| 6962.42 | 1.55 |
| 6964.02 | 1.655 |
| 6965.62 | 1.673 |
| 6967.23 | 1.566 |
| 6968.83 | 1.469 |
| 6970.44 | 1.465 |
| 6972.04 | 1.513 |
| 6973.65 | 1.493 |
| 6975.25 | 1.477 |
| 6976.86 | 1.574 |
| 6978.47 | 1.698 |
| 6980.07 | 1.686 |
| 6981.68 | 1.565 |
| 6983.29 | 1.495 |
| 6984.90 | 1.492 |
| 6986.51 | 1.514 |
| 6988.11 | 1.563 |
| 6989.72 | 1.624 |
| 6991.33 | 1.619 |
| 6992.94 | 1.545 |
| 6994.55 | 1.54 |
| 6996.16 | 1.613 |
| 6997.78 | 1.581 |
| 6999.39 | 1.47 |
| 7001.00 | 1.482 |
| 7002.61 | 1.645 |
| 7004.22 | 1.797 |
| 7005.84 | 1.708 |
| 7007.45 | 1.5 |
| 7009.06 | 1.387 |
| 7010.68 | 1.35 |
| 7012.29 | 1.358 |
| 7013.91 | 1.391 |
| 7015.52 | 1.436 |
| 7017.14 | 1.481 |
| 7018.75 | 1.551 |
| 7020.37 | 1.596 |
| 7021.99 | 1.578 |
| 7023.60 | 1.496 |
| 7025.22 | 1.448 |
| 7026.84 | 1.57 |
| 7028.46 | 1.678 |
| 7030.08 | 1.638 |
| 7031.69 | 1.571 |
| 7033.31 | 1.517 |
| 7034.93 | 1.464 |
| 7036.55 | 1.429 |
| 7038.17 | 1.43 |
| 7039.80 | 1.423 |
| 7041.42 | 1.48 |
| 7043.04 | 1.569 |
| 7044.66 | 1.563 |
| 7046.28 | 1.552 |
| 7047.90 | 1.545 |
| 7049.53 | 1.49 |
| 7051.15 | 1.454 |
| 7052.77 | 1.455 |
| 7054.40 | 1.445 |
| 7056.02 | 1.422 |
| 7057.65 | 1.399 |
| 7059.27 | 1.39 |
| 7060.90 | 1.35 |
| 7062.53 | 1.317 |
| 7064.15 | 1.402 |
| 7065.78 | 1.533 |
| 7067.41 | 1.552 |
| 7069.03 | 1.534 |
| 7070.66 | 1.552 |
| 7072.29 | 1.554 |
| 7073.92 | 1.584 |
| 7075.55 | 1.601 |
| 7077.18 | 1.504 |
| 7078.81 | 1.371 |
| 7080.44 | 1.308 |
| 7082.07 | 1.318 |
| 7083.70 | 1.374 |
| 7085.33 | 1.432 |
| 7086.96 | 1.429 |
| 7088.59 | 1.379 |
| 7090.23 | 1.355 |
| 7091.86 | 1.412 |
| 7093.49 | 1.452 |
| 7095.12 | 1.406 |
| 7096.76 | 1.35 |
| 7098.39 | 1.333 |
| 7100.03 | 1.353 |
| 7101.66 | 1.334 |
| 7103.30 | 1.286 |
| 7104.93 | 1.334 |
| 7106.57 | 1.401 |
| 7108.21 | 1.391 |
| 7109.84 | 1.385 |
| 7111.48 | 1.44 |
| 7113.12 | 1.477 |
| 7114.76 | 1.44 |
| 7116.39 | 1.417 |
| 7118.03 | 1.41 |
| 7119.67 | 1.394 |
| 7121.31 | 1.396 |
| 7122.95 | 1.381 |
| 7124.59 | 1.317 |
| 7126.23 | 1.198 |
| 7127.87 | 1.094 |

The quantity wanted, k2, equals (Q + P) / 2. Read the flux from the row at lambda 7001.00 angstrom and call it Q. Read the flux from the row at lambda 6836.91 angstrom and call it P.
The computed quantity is 1.41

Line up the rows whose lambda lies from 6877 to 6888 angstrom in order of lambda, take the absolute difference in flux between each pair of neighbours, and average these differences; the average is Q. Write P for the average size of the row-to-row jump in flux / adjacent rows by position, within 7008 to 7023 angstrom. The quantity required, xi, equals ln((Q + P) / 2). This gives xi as -3.1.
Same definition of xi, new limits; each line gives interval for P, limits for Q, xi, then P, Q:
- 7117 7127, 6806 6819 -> -3.2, 0.043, 0.04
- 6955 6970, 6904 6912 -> -2.7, 0.068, 0.07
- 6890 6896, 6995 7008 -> -2.6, 0.044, 0.11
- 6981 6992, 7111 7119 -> -3.5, 0.035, 0.03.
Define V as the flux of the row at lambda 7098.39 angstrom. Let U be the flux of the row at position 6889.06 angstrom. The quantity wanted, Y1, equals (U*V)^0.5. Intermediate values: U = 1.392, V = 1.333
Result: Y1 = 1.36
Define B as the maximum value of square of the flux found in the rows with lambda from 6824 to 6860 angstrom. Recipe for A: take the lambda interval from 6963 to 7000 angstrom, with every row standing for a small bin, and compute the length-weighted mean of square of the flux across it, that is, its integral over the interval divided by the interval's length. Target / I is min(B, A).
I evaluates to 2.44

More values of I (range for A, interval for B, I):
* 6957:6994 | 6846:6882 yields 2.45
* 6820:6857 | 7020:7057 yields 2.05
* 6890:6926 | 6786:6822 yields 2.49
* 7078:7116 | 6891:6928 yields 1.91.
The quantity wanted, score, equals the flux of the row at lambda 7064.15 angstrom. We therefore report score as 1.402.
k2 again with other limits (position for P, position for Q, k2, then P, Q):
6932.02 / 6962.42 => 1.58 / 1.615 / 1.55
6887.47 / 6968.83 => 1.42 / 1.373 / 1.469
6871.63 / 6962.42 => 1.48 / 1.415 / 1.55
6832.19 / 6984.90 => 1.47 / 1.454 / 1.492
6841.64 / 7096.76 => 1.36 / 1.371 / 1.35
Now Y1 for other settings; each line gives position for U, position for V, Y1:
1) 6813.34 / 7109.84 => 1.42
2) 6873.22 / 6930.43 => 1.50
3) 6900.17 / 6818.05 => 1.57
